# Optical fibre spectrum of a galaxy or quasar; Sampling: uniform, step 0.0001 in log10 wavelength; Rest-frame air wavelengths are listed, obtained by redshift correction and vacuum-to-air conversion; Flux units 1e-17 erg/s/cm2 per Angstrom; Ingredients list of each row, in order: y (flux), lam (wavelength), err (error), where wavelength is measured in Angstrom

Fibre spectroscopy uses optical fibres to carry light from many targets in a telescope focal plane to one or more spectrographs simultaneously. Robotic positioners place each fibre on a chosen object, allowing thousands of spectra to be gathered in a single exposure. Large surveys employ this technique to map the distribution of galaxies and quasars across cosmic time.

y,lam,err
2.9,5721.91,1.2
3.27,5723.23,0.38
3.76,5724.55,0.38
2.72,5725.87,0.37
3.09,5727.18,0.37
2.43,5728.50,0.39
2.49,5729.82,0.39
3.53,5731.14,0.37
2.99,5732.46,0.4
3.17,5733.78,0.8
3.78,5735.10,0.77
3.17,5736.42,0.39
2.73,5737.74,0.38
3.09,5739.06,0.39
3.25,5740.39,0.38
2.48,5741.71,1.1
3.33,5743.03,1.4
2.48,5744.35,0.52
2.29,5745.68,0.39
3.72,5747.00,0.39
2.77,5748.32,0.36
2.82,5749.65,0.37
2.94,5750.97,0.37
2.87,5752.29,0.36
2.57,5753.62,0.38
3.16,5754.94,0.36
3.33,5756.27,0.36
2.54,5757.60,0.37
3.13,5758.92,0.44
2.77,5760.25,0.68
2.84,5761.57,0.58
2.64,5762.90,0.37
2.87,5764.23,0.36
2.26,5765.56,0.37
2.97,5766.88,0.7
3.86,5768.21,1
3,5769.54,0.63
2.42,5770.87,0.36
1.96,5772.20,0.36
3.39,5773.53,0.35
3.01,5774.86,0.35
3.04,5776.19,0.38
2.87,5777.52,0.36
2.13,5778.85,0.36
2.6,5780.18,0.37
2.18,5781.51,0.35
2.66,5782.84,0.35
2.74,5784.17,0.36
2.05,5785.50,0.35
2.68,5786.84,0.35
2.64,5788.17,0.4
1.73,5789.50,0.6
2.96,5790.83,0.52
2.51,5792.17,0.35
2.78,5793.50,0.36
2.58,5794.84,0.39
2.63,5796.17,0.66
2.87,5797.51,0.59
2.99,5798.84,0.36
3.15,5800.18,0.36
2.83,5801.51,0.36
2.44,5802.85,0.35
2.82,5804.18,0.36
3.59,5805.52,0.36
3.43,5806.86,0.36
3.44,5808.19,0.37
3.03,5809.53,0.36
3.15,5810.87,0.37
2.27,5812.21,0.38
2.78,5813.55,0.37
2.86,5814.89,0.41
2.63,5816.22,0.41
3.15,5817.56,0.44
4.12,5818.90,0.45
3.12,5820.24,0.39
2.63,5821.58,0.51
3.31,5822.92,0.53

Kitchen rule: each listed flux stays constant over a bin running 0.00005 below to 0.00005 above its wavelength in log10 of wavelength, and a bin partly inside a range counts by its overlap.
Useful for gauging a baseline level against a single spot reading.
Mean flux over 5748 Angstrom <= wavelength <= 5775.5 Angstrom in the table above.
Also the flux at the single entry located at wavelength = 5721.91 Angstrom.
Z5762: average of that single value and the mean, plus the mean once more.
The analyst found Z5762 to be 5.74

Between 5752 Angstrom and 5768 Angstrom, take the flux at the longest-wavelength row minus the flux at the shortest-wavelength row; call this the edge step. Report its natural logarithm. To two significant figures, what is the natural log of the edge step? -2.3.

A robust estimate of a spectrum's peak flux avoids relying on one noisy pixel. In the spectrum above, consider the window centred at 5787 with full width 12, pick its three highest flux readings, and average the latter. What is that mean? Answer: 2.8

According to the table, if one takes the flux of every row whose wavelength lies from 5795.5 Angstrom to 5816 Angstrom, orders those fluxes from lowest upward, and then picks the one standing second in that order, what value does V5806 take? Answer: 2.44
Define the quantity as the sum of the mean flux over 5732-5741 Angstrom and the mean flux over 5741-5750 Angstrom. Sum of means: 6.01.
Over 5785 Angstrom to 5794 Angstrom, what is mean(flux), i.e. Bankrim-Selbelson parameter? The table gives 2.48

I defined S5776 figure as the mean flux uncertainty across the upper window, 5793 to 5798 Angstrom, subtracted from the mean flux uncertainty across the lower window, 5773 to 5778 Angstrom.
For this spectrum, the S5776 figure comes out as -0.14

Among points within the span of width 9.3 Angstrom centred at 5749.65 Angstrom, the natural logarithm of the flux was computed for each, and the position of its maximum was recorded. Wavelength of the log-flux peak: 5747.00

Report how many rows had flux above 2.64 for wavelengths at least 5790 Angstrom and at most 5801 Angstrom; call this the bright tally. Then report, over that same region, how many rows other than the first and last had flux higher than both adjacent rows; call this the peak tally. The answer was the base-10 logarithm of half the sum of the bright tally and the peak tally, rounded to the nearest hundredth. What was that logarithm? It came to 0.48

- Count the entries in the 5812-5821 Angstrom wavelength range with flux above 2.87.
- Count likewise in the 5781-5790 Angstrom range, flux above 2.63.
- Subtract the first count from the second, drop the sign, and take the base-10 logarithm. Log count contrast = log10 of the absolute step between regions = 0.0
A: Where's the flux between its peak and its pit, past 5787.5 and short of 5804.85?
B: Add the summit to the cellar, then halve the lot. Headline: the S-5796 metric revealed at 2.44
